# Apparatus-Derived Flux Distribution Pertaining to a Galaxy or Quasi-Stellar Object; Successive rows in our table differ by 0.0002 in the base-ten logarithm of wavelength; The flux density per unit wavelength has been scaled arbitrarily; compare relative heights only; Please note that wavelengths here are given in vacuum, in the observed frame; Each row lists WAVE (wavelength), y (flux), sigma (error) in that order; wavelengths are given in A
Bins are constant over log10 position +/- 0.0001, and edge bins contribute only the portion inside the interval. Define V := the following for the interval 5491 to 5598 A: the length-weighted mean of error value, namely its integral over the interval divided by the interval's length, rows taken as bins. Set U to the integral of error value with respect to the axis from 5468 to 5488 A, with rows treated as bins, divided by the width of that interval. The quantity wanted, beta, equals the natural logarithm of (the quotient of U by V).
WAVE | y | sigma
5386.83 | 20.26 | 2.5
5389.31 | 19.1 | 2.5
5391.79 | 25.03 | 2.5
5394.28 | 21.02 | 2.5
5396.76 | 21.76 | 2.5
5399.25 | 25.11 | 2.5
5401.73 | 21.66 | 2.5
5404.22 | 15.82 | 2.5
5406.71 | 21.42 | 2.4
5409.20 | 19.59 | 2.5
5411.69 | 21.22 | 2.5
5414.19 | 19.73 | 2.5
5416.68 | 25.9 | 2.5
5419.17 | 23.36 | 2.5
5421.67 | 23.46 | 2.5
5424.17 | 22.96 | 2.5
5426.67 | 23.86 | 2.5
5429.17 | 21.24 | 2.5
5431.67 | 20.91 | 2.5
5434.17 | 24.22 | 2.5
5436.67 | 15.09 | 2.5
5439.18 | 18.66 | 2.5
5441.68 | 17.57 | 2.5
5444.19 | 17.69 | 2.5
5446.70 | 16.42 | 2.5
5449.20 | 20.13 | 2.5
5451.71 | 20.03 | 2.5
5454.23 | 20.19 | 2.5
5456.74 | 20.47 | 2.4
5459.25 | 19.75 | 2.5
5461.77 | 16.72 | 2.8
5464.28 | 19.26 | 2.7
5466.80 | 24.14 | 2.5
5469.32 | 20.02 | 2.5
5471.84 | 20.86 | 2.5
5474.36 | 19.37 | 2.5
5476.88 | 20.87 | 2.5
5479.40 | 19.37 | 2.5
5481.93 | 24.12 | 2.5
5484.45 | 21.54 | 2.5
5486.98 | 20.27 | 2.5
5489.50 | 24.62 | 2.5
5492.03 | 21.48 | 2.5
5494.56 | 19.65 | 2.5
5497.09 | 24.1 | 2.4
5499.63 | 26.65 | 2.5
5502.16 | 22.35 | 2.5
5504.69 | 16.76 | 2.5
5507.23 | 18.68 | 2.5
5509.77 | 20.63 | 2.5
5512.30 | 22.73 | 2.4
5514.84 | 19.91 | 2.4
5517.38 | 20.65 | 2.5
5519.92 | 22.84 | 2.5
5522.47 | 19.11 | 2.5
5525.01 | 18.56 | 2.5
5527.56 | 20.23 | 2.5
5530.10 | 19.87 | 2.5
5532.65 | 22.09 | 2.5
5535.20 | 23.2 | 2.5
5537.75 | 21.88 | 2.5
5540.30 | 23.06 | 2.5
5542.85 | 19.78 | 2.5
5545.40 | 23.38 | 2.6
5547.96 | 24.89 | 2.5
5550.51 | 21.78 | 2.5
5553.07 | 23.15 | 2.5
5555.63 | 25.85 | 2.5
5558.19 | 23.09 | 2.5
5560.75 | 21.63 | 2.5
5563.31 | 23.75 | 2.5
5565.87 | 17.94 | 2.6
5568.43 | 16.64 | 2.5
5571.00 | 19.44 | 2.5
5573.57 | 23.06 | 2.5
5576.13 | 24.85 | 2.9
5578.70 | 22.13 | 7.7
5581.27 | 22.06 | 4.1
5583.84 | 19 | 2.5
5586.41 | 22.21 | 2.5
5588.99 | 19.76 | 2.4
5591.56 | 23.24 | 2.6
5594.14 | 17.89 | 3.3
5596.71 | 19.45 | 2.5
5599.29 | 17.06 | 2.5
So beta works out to -0.073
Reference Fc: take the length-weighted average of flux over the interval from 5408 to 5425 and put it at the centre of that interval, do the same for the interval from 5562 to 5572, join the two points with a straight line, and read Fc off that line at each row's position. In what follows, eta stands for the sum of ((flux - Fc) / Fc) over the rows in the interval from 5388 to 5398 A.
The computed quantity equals -0.2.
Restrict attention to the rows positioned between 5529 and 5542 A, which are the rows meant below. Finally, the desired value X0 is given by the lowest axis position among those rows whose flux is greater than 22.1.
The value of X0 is 5535.20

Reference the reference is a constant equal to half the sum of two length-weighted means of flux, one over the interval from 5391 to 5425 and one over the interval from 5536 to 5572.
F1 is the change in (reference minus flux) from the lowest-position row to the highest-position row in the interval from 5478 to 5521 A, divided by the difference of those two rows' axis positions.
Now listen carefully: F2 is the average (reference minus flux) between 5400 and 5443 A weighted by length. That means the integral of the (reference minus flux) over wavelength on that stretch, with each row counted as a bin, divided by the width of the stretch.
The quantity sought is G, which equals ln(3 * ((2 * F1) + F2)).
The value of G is 0.8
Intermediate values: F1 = -0.09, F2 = 0.91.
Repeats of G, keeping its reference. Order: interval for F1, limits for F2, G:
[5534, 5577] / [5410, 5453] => 1.2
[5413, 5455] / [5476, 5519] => 0.3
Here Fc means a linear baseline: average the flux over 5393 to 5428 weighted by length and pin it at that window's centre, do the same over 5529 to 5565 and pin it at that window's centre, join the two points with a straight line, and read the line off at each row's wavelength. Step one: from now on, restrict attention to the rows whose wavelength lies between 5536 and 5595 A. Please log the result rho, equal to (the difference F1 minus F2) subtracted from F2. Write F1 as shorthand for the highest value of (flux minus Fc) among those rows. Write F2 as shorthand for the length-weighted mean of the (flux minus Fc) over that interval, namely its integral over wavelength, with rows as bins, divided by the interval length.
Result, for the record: -5.0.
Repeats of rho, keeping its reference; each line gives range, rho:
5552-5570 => -5.2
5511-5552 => -4.3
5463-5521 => -6.3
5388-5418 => -4.8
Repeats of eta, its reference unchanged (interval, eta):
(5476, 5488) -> 0.0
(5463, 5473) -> 0.0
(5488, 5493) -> 0.2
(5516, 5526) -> 0.0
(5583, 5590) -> 0.2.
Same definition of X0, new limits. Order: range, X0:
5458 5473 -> 5466.80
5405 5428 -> 5416.68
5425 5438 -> 5426.67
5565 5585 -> 5573.57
